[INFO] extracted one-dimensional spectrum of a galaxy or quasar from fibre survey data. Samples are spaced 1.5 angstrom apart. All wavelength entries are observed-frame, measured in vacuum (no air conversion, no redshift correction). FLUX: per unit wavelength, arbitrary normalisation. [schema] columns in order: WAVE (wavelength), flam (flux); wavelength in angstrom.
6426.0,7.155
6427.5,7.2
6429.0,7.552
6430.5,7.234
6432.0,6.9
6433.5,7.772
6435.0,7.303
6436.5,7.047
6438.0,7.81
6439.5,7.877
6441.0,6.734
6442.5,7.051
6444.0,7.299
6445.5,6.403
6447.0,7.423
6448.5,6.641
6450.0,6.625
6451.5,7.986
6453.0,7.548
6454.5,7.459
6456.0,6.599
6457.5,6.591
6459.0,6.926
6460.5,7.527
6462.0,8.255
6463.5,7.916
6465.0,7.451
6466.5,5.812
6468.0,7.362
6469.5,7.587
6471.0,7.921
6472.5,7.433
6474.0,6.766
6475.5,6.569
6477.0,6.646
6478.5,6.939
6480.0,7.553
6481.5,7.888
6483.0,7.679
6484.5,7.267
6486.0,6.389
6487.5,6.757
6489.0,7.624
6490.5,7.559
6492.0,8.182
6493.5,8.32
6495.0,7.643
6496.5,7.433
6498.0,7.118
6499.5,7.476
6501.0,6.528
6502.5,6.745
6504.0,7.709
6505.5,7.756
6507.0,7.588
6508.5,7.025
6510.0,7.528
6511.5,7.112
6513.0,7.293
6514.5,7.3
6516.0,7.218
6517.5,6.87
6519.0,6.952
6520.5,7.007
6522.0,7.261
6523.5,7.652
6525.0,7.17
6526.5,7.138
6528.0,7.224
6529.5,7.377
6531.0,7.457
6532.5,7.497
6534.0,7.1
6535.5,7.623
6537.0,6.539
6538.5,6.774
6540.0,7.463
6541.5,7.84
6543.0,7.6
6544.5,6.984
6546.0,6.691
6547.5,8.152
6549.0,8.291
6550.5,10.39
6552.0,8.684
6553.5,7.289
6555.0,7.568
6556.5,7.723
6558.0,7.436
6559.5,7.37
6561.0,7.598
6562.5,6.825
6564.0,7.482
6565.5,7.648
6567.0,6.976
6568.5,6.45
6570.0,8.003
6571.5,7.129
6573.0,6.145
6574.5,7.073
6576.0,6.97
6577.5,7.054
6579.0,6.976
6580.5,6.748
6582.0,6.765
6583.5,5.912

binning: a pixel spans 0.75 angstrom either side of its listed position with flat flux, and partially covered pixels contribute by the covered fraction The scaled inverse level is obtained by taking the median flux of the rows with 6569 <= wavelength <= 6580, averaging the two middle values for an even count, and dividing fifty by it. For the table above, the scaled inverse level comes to 7.1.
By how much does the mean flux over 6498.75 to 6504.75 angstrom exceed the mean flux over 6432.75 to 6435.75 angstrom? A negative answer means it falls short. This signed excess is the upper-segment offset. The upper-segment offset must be -0.42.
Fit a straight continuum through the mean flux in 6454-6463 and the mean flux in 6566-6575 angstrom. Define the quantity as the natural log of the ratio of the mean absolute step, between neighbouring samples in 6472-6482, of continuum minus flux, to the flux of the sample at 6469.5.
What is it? -3.03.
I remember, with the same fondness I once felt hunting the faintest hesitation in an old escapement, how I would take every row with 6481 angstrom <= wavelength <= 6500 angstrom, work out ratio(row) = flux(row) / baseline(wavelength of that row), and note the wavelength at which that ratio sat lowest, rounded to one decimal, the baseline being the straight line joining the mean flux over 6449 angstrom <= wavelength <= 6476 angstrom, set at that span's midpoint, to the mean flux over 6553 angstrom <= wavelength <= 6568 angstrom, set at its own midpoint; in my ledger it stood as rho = 6486.0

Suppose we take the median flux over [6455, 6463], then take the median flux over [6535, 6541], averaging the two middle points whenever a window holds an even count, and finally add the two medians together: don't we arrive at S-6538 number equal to 14.0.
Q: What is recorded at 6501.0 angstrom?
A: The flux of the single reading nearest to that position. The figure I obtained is 6.528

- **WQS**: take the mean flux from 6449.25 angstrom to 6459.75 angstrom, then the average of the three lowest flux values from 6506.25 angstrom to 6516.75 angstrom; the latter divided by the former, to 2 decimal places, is 1.00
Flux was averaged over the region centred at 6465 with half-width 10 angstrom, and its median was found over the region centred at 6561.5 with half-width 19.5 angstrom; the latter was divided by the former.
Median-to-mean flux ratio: 1.01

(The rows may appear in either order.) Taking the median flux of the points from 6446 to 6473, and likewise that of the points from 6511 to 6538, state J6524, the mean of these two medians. 7.33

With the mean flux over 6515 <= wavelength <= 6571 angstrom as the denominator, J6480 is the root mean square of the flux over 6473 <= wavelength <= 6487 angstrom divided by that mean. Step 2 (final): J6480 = 0.95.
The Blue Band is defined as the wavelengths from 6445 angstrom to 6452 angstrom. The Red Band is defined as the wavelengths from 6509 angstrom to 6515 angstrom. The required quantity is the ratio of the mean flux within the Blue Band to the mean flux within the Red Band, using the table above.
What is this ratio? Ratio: 0.96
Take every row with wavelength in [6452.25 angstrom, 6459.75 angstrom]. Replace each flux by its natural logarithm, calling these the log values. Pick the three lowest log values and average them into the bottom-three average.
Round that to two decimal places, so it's 1.90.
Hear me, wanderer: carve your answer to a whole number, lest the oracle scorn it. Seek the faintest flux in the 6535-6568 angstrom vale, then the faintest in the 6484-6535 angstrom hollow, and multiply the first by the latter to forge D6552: 42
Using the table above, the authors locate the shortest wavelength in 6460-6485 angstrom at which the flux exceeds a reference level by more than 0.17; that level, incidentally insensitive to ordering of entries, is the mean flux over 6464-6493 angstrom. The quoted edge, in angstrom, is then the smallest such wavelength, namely 6460.5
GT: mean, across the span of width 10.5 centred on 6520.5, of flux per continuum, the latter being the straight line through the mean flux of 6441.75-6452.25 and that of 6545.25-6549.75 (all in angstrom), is 0.95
